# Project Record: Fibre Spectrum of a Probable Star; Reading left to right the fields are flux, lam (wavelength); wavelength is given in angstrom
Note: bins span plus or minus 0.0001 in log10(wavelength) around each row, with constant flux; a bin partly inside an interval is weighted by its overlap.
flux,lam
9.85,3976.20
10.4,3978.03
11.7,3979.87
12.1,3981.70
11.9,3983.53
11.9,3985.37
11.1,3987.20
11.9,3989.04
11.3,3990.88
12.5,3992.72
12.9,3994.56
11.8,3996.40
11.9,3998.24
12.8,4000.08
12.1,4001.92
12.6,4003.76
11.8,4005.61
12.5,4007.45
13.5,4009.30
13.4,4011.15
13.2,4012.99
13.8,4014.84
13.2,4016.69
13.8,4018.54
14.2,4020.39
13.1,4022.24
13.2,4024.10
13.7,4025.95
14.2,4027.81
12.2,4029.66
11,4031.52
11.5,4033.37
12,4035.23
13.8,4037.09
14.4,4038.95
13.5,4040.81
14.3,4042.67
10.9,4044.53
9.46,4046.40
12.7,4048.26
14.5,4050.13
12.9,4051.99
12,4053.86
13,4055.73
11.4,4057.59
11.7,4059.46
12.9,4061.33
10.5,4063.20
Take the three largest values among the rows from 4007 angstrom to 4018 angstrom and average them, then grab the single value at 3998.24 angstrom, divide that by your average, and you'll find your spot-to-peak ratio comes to 0.88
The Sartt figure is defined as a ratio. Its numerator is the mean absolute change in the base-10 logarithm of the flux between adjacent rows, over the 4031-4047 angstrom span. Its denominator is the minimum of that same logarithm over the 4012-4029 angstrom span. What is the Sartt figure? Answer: 0.039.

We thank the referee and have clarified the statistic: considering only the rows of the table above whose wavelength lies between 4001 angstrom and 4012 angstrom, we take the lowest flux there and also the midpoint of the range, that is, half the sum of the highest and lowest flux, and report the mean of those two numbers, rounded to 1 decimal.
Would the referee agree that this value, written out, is 12.2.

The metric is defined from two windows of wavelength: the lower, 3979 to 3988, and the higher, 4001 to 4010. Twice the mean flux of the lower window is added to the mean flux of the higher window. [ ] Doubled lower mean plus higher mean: 36.0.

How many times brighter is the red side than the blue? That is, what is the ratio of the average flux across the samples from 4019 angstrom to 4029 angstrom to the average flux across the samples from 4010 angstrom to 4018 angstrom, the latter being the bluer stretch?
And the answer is 1.02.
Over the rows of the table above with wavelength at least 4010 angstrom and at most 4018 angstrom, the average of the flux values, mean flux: 13.4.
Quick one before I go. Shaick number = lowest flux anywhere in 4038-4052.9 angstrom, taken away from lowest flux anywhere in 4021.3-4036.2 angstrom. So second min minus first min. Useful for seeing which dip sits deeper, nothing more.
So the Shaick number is 1.5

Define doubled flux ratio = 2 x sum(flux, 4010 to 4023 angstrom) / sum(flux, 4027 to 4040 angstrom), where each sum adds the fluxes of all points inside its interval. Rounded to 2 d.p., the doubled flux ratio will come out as 2.13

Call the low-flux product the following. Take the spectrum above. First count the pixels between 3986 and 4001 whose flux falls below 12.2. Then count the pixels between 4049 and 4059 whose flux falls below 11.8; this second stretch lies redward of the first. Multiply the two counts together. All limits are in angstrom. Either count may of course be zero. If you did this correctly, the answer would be 5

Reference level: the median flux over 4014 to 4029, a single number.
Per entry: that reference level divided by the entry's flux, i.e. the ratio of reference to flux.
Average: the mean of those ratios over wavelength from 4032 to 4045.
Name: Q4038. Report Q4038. 1.08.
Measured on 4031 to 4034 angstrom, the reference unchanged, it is 1.22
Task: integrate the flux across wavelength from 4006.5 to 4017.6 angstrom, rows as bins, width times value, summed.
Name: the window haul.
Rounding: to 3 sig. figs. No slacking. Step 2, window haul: 147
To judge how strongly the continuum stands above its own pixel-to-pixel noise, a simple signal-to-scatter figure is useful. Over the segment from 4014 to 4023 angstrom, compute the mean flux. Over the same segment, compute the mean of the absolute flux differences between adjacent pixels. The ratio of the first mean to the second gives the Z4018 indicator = 20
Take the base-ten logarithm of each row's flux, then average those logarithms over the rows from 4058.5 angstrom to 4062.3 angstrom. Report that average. 1.09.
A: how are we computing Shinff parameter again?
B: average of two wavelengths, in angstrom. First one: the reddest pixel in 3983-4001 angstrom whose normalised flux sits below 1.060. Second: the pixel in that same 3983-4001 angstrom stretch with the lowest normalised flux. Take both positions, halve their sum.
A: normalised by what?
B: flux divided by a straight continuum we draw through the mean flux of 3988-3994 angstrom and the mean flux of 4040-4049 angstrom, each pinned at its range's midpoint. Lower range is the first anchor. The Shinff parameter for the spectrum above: 3992.7 angstrom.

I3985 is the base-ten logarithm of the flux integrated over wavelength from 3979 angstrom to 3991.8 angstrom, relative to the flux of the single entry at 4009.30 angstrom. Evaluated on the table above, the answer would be 1.05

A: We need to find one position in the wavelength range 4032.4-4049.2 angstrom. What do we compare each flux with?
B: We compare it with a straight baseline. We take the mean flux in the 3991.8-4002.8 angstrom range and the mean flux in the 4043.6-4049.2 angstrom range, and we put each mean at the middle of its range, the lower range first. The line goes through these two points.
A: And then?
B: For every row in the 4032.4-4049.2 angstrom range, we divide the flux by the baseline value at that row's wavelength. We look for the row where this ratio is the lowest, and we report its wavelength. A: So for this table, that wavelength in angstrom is 4046.40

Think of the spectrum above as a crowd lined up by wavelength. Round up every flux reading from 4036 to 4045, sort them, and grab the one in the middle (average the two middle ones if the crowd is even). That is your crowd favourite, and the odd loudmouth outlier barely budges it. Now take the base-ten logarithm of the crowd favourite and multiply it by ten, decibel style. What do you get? 11.4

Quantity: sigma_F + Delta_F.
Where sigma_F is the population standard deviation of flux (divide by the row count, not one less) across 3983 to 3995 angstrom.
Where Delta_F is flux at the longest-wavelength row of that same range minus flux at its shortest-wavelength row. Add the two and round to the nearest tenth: 1.6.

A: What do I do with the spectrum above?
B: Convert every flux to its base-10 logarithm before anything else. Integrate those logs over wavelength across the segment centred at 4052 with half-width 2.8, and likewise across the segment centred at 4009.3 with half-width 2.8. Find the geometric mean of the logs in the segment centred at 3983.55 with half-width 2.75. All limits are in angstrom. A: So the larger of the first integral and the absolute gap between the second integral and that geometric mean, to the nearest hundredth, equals 6.25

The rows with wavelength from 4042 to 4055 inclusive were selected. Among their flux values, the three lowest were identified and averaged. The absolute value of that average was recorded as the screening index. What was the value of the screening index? 10.8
